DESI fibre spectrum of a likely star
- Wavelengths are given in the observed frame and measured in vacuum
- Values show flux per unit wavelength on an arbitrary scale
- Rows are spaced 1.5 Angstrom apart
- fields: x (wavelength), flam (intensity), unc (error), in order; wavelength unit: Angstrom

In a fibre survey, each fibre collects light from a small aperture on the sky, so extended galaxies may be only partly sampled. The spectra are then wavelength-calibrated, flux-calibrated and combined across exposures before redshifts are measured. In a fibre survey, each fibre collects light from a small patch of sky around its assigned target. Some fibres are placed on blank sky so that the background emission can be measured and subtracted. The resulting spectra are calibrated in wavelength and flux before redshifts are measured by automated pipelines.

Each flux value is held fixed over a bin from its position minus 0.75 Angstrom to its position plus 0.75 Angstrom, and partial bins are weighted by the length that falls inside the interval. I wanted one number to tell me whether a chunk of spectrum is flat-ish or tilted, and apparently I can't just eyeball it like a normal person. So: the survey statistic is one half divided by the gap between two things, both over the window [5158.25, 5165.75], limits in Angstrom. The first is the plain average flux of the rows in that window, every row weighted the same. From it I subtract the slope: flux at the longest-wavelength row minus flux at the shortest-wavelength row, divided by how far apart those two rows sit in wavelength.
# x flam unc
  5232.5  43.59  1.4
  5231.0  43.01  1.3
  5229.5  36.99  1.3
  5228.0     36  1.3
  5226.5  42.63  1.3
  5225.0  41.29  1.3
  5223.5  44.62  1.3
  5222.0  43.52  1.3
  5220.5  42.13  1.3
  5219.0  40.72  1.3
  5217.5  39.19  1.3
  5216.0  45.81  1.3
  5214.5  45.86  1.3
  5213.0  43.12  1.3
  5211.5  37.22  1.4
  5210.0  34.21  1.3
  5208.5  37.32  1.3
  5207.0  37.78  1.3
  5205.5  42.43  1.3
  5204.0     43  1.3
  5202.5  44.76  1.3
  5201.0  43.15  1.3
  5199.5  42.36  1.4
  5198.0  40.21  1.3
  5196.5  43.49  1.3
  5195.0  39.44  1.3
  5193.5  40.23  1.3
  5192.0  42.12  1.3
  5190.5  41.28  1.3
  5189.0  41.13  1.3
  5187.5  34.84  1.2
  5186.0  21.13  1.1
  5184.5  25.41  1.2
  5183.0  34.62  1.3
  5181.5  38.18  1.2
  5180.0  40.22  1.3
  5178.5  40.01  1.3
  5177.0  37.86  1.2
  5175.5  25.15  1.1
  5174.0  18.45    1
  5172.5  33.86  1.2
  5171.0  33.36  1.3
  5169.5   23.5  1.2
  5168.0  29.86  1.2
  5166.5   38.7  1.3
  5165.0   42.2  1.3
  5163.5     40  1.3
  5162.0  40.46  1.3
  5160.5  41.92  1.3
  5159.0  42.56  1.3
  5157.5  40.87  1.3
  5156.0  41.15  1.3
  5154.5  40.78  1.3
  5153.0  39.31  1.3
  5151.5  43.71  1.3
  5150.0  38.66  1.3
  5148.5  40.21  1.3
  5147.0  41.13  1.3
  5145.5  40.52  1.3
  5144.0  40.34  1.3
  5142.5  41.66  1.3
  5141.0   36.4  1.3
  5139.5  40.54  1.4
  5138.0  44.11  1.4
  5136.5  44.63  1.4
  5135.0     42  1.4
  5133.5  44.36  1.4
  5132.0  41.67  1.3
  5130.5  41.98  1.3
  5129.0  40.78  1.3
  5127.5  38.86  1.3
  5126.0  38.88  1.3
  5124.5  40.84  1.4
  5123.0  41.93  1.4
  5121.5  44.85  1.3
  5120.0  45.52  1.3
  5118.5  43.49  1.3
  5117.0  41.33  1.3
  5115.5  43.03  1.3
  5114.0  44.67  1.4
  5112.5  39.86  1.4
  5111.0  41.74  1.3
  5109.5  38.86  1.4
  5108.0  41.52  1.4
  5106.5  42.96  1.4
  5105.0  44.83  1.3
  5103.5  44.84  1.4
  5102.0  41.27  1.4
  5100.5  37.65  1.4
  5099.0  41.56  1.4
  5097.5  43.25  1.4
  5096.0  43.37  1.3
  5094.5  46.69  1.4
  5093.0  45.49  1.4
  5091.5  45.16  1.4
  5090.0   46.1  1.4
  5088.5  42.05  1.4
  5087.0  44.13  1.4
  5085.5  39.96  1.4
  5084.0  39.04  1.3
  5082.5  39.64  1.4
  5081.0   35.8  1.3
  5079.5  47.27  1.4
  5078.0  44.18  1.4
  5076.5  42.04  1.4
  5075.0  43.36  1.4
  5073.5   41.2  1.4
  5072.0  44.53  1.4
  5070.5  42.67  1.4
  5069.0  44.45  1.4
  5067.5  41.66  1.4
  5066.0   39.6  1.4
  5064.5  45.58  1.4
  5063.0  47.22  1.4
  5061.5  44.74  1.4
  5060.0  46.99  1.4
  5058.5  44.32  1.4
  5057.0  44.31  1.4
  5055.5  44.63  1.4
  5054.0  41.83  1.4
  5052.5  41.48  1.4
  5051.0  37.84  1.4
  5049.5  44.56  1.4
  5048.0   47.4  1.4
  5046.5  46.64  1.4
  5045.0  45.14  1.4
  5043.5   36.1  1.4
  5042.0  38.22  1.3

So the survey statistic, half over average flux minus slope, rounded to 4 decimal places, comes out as 0.0121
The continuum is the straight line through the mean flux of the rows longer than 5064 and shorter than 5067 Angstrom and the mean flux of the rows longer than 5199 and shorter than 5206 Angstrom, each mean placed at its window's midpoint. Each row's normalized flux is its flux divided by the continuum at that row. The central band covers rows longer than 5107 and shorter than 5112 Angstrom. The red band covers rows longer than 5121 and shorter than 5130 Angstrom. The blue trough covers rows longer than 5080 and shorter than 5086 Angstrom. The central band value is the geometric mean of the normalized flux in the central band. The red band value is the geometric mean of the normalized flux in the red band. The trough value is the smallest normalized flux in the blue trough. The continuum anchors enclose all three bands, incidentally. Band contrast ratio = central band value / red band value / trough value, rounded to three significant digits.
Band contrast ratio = 1.18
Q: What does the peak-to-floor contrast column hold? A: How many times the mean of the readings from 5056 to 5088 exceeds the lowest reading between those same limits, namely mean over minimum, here 1.20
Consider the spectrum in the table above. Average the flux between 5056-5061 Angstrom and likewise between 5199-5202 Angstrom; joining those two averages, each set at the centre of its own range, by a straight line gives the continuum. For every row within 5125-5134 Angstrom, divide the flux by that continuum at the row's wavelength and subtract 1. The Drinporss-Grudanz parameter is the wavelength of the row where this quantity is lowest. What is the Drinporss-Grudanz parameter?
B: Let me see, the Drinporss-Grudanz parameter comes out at 5126.0 Angstrom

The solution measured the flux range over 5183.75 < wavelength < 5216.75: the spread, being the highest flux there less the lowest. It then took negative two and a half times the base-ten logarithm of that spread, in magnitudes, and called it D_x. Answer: -3.5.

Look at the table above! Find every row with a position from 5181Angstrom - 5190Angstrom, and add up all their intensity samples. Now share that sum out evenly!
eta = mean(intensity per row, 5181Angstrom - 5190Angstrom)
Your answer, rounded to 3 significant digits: 32.6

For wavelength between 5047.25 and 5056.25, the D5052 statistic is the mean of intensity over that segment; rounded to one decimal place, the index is 43.0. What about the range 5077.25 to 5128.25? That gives 42.4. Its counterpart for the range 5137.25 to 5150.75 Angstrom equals 40.4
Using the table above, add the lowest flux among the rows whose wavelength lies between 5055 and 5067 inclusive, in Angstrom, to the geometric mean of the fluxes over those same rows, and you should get 84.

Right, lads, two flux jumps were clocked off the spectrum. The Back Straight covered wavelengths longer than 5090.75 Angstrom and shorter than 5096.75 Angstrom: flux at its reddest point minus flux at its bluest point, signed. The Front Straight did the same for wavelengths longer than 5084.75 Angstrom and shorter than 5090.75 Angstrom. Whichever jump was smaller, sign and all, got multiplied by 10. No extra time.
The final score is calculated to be -18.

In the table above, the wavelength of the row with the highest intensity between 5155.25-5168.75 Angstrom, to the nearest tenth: 5159.0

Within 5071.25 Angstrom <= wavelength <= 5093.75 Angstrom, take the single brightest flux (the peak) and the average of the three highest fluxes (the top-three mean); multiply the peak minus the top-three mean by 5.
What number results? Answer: 4.9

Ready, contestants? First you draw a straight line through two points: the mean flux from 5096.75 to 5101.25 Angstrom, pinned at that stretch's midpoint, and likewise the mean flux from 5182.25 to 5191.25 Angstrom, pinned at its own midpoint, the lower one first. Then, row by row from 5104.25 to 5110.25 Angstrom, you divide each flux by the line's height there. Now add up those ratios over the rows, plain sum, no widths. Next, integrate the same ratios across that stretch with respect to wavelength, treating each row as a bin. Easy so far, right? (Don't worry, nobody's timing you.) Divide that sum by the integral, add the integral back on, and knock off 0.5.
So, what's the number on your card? 6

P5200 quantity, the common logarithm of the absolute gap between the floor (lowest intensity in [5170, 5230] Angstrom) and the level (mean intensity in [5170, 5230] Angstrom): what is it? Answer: 1.3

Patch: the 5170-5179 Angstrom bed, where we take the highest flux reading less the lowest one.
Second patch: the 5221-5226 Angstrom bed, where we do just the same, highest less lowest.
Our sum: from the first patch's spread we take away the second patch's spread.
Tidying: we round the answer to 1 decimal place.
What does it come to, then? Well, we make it 18.2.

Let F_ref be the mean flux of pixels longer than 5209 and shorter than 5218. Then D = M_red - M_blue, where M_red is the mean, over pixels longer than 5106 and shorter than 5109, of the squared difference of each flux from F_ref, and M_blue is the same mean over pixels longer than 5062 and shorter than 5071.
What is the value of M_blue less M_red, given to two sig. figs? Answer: 11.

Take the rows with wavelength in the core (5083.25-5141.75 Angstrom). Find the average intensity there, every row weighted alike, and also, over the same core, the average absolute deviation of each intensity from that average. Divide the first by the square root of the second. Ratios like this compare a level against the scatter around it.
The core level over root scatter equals 30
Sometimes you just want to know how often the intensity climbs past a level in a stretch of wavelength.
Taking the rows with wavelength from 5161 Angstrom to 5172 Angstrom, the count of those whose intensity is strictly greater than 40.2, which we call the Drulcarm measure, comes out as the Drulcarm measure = 2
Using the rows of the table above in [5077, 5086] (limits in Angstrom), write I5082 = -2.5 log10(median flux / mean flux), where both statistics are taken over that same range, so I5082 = 0.03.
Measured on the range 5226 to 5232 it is 0.00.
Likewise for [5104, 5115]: 0.01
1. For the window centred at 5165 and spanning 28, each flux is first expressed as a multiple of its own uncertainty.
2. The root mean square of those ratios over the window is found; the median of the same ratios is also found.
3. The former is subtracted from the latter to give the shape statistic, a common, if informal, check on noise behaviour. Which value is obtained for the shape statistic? 1.5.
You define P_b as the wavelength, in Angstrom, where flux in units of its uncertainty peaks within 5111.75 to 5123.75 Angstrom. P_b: 5120.0 Angstrom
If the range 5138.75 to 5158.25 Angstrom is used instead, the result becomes 5151.5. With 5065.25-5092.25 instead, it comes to 5079.5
